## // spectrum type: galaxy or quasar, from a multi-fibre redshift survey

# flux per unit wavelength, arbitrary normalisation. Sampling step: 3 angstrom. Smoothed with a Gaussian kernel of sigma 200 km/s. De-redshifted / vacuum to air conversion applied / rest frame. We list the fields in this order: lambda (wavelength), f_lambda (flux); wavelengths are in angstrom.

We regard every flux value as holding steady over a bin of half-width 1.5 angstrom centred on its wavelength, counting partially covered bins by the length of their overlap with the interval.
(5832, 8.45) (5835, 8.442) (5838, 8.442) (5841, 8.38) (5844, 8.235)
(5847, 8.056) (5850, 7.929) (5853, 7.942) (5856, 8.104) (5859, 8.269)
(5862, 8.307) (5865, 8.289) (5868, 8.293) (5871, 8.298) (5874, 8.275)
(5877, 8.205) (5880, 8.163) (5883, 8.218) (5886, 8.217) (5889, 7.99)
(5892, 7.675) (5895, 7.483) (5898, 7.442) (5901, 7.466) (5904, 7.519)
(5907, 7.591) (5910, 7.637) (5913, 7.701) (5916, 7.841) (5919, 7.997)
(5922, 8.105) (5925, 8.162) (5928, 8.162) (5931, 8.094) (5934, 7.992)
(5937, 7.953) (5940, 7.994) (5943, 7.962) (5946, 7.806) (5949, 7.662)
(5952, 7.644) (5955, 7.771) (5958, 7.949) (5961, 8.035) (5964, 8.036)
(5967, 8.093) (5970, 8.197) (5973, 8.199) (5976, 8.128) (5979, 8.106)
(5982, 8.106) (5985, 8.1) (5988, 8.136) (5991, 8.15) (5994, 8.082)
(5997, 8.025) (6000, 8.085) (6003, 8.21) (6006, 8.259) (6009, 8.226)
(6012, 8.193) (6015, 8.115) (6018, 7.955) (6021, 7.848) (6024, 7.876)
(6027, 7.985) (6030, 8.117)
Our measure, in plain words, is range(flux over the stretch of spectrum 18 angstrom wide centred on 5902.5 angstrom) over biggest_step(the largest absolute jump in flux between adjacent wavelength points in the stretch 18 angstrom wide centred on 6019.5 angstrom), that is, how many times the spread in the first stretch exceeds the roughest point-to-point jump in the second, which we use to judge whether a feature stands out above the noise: 1.2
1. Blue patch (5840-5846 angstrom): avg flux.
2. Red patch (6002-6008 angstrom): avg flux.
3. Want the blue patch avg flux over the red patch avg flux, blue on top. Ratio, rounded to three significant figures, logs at 1.01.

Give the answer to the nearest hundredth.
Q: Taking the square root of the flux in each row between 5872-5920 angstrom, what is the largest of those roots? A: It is 2.88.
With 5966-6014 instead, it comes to 2.87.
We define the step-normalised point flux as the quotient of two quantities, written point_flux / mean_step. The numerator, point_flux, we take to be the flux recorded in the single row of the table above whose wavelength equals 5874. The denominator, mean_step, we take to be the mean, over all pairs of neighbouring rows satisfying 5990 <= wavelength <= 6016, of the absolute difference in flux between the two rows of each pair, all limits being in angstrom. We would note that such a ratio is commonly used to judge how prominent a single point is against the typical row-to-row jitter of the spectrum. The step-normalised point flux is 132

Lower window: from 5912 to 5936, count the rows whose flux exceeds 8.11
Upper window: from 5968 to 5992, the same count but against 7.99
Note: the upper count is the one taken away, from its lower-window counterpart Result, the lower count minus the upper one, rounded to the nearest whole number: -6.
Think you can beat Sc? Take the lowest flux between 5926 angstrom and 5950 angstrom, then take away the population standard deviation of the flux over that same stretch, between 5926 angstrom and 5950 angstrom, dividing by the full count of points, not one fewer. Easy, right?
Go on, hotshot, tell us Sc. 7.51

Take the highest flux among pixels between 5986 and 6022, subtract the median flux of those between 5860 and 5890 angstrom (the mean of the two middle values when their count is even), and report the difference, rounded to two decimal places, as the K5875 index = 0.01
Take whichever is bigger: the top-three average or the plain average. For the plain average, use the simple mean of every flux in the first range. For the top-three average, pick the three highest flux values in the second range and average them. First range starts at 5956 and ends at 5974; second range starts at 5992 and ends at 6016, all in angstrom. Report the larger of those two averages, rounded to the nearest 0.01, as 8.23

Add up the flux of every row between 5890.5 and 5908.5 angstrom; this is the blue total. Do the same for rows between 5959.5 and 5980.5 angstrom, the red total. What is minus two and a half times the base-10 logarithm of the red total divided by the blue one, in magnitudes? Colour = -0.25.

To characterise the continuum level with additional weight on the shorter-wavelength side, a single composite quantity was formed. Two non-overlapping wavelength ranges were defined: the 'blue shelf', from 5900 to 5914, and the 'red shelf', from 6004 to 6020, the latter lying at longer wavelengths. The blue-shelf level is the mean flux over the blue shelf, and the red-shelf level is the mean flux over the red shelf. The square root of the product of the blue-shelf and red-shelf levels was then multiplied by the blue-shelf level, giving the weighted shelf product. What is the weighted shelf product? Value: 60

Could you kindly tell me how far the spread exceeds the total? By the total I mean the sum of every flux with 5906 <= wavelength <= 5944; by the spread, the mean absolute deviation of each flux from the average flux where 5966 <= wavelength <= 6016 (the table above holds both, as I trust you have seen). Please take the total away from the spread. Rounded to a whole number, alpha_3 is -103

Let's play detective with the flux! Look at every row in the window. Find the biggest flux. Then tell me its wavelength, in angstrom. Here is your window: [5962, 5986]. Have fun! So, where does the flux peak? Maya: 5973 angstrom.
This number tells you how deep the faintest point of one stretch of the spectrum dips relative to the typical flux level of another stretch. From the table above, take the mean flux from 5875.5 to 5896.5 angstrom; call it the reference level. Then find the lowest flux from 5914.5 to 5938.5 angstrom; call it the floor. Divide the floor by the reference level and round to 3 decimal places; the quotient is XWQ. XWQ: 0.981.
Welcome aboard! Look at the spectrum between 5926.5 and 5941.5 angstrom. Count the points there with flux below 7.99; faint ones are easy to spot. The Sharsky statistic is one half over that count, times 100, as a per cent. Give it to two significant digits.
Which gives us 50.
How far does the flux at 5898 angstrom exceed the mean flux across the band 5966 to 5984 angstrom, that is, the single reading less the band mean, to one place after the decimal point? -0.7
